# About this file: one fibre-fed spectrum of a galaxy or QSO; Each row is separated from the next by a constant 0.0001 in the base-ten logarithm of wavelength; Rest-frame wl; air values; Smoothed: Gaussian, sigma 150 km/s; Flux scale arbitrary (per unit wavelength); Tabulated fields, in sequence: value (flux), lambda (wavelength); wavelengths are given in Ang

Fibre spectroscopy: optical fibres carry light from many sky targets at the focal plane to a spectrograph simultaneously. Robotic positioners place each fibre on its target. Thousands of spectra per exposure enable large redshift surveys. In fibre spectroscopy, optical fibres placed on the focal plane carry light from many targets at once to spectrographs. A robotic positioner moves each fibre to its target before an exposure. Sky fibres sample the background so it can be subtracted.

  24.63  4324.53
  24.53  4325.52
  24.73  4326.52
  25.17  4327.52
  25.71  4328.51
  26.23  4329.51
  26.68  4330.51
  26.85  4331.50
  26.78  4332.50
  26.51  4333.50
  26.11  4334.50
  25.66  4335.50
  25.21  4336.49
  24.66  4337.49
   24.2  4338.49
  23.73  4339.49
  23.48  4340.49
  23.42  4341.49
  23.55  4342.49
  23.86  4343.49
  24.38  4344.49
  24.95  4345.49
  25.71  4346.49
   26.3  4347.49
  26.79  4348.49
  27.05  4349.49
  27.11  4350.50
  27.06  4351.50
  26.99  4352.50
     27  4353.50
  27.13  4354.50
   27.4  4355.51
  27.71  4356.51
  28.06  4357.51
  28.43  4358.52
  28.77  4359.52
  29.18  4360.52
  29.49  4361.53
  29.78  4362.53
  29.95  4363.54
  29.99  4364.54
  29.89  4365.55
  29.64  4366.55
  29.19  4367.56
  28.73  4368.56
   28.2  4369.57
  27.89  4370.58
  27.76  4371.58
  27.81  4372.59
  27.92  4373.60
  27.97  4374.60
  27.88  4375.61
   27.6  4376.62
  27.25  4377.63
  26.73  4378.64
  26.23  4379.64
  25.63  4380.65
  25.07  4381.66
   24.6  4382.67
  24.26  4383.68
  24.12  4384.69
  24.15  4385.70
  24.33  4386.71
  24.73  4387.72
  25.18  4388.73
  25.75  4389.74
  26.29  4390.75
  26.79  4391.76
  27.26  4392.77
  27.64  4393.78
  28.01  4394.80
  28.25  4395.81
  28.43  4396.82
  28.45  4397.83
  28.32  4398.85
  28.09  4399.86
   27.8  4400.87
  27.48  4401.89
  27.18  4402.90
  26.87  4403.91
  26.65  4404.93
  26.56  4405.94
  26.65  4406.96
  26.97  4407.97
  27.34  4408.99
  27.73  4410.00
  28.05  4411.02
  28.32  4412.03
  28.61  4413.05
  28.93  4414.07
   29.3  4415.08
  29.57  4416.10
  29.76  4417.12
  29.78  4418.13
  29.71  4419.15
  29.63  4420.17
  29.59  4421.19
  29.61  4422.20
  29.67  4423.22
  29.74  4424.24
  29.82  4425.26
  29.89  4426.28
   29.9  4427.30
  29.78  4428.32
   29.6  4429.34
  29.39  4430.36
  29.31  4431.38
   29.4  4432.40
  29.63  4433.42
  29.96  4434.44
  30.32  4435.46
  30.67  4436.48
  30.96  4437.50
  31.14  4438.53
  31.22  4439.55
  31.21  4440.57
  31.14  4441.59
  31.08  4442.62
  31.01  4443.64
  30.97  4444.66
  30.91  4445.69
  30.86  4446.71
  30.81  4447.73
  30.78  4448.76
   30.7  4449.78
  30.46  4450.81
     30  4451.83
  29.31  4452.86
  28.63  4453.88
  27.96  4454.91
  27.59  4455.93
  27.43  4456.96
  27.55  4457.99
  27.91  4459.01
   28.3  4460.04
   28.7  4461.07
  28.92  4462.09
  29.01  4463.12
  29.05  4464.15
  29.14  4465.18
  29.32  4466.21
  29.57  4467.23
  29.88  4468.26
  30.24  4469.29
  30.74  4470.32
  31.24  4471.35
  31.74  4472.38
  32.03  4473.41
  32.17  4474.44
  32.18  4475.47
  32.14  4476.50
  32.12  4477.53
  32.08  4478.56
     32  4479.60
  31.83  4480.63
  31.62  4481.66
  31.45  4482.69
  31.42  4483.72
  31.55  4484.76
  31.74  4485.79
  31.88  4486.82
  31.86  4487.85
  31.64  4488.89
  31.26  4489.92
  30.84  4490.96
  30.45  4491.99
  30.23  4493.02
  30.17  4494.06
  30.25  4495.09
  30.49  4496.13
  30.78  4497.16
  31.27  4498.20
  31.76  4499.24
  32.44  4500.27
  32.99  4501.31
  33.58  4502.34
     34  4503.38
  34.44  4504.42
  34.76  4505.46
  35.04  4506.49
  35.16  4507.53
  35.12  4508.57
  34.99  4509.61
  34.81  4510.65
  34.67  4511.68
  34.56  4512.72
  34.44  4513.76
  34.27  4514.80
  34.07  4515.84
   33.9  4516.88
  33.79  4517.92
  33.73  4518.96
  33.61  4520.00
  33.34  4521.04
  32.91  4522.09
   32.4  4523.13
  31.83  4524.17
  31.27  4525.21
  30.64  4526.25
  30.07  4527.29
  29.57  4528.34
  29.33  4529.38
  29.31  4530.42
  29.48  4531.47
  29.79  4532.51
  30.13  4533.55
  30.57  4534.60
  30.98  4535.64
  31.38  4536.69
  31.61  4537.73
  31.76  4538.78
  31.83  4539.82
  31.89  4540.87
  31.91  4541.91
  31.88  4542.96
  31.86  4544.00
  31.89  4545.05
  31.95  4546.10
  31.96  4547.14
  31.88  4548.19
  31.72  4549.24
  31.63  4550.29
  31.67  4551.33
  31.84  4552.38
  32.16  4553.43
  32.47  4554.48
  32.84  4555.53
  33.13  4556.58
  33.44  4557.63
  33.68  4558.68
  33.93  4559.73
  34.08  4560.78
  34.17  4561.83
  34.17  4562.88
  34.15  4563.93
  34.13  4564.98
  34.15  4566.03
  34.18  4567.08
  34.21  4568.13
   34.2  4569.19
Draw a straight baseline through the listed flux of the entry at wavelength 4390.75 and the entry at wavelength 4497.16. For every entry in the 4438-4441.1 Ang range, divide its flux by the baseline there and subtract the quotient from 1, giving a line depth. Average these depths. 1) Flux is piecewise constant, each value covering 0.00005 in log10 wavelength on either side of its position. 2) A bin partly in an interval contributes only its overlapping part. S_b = -0.10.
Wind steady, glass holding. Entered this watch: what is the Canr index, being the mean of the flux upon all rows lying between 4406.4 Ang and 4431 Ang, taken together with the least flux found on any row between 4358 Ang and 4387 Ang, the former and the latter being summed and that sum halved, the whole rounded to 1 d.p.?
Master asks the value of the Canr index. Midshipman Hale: 26.6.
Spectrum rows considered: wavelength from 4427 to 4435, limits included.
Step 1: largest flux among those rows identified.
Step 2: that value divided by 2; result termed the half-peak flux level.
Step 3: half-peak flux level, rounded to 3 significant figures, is 15.0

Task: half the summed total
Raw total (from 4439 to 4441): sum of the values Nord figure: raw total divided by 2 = 31.2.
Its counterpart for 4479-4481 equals 31.9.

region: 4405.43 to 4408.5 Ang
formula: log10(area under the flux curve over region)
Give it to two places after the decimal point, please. 1.91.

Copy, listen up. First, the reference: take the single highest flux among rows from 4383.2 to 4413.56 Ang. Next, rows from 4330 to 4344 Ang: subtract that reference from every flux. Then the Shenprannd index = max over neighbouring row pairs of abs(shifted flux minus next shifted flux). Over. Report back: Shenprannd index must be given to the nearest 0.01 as 0.55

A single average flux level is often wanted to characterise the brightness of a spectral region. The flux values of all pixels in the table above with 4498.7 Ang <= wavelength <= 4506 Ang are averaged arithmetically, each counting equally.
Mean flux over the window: 33.4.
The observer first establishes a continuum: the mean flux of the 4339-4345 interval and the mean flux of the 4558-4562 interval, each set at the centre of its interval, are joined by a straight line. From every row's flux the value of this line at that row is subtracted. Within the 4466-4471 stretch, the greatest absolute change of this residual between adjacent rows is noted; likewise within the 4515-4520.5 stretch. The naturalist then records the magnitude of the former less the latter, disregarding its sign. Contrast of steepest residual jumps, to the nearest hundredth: 0.23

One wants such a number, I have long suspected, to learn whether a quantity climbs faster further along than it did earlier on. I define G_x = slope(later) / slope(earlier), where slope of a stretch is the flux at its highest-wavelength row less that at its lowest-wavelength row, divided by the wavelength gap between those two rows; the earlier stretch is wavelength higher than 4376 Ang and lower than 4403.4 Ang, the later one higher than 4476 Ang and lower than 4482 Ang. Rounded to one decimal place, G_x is 6.3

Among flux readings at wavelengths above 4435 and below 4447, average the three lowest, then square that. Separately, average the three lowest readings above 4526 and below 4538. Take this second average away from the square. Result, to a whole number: 908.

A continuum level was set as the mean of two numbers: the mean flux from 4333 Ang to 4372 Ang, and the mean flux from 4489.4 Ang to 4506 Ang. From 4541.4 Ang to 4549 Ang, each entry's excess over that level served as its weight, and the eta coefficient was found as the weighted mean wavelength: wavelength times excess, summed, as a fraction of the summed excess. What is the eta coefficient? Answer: 4545.1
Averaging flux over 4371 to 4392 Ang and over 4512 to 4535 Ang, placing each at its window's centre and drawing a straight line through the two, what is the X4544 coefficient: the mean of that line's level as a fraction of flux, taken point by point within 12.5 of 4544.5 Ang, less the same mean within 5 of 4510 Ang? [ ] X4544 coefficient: 0.13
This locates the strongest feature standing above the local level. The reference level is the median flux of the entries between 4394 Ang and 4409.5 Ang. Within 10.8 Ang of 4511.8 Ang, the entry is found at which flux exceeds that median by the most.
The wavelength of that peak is 4507.53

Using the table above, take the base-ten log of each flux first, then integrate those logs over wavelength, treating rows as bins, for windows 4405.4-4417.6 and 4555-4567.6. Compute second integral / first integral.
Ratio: 1.09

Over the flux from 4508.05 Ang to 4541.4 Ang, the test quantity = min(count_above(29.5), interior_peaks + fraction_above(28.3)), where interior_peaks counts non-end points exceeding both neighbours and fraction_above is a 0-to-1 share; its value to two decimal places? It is 1.00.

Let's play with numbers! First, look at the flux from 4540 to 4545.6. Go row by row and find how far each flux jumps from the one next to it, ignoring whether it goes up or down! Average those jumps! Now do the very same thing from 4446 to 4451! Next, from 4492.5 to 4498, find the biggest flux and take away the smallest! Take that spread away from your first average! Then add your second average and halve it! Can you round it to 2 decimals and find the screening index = -0.24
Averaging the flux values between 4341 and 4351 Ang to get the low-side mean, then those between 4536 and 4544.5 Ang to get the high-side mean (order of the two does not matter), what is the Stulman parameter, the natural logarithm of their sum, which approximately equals 4.04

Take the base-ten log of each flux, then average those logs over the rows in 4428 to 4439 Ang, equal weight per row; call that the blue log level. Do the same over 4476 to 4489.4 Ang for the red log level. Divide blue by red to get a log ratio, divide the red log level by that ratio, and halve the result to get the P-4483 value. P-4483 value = 0.76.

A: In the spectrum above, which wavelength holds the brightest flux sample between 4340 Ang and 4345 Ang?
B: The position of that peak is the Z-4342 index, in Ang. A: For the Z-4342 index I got 4344.49 Ang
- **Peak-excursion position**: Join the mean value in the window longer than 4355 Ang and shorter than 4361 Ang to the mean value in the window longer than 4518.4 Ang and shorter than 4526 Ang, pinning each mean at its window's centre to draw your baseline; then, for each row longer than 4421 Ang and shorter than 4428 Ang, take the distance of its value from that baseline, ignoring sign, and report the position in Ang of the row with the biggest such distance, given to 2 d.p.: 4422.20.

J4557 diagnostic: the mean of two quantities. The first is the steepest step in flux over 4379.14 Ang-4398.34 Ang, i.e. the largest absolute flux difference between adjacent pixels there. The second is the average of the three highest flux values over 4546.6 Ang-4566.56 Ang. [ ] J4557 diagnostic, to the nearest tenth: 17.4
